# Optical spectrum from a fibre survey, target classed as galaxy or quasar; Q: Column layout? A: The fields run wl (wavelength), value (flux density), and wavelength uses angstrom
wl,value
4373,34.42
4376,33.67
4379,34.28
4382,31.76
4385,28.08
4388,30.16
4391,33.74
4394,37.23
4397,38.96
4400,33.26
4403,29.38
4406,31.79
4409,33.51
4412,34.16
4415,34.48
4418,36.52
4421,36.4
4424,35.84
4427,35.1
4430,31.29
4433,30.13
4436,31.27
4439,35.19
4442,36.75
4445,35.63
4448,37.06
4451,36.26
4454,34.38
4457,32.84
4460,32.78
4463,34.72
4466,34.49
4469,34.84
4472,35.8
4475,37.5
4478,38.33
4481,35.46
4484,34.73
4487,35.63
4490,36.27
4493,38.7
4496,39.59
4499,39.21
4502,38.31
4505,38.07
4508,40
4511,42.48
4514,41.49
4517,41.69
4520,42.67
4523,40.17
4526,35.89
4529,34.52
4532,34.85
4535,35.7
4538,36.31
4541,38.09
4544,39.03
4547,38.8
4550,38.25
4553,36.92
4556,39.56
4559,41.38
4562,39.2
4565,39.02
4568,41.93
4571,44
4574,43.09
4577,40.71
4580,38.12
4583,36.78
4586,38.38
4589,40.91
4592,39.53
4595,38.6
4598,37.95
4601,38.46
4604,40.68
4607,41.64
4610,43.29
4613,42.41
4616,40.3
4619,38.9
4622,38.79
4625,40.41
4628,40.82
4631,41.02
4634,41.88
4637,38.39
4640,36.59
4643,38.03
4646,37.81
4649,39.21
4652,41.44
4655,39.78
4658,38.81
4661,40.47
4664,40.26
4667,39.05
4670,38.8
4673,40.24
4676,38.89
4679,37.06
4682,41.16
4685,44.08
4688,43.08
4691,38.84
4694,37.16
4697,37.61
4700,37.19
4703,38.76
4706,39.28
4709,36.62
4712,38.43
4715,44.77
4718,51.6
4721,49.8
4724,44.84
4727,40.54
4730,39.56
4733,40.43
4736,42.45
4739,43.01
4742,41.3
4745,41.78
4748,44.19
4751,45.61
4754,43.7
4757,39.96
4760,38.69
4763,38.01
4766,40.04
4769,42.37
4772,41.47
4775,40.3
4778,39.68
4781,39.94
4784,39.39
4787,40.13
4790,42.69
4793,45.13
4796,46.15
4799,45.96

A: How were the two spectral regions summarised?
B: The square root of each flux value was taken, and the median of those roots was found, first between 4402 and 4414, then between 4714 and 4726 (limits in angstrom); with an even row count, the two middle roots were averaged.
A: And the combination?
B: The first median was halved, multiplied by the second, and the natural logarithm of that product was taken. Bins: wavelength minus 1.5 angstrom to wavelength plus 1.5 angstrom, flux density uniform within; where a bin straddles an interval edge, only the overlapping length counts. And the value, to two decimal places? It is 2.98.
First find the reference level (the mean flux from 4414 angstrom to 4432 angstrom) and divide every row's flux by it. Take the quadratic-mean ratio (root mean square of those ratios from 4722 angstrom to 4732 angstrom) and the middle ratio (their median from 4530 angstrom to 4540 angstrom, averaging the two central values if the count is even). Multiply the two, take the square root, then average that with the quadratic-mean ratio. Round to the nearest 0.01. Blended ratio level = 1.15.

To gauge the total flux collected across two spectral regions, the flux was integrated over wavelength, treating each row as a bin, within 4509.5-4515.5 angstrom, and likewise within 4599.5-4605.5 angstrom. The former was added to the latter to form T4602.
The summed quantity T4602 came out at 489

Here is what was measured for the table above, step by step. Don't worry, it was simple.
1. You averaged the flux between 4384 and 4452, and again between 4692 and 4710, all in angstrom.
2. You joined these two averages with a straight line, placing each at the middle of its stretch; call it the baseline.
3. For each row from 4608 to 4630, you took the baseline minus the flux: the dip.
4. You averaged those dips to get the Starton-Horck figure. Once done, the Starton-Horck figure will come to -4.0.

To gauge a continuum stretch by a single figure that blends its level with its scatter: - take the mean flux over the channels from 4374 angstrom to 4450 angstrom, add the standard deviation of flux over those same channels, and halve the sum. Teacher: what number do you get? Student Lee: 18.3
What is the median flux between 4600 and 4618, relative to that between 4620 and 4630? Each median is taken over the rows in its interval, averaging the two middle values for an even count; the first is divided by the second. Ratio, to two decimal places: 1.02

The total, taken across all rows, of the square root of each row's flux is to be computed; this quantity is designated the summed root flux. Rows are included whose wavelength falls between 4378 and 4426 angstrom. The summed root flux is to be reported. 93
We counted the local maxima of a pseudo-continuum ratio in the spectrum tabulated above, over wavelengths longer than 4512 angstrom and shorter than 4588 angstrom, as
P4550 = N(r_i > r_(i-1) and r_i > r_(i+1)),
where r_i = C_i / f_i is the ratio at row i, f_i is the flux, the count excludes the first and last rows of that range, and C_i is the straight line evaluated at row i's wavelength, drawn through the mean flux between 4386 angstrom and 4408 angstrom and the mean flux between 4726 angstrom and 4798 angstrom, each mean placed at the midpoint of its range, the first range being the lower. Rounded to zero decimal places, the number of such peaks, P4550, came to 4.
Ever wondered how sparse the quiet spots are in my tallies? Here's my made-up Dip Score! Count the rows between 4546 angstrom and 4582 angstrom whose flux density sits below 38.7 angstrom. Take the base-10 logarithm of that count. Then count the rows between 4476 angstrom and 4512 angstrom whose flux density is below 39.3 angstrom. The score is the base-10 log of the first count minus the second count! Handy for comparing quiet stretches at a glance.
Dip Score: -8.5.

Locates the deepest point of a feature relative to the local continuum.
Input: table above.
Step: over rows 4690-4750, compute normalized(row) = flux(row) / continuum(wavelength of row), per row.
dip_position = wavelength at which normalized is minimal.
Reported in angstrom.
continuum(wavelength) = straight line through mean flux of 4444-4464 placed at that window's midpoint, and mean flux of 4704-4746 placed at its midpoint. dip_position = 4709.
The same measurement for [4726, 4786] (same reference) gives 4763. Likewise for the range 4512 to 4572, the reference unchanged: 4529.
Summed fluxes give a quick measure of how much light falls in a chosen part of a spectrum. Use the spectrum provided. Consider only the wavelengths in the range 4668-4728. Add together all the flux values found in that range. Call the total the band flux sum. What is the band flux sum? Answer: 819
